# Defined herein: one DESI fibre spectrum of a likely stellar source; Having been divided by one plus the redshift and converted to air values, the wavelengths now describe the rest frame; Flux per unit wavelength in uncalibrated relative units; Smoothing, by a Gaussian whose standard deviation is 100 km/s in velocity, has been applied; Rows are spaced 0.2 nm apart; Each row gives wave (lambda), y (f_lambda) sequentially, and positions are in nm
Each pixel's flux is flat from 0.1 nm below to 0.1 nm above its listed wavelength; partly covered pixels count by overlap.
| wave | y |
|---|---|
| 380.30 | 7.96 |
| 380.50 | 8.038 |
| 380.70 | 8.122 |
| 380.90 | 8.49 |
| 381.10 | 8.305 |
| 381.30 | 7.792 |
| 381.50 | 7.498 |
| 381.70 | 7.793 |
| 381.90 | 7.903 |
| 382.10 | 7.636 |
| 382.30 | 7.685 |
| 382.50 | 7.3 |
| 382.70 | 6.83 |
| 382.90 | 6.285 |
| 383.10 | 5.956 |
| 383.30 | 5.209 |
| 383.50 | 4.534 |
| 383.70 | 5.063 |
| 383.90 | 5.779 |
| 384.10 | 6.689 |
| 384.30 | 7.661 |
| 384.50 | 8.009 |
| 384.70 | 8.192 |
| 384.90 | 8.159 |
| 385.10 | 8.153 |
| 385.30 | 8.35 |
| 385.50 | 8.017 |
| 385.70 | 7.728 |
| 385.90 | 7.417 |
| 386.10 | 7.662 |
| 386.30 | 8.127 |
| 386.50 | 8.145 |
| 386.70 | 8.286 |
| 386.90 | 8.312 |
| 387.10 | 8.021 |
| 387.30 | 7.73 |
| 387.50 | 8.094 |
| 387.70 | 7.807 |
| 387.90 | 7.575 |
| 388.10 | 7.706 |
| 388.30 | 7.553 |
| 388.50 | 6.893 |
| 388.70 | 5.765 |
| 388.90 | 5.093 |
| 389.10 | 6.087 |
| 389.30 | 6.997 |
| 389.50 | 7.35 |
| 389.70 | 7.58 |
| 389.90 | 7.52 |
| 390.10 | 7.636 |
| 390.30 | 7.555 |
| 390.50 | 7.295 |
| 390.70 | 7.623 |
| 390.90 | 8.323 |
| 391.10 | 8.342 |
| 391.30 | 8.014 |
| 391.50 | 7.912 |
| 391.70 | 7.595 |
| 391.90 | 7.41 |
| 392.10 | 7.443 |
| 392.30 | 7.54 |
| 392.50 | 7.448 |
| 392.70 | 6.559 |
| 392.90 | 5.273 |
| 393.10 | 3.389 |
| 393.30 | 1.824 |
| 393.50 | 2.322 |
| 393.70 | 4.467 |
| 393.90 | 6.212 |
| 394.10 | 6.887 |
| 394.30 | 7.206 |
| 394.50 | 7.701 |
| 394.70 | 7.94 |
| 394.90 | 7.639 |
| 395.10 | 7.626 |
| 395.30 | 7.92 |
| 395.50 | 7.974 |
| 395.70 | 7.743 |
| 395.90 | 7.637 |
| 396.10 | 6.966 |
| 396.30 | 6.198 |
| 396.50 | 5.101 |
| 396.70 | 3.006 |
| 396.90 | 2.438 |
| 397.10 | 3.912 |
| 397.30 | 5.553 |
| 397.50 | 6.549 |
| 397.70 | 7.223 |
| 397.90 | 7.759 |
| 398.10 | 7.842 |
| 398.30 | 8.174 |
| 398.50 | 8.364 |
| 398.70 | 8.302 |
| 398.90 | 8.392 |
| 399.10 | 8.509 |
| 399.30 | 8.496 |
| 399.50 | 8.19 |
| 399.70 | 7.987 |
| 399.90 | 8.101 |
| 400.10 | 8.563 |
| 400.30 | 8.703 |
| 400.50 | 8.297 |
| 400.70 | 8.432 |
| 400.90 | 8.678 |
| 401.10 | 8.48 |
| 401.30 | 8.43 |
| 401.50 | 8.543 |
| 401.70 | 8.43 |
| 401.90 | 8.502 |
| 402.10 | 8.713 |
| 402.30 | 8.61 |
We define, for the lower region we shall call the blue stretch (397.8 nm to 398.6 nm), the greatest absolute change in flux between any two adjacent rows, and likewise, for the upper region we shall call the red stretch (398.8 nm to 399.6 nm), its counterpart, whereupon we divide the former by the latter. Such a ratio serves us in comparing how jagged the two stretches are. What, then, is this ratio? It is 1.1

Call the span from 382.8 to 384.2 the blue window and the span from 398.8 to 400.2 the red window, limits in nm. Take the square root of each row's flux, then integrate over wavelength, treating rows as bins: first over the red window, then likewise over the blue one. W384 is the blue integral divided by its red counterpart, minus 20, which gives -19.2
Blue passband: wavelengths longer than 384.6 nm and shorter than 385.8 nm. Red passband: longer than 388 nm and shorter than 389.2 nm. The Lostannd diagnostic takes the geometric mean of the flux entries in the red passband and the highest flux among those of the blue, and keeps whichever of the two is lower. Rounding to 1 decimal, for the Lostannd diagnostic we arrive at 6.4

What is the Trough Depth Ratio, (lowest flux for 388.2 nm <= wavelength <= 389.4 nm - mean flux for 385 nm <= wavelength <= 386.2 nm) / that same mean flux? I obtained -0.35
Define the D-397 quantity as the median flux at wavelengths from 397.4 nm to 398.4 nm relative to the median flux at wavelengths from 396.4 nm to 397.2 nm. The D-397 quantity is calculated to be 2.2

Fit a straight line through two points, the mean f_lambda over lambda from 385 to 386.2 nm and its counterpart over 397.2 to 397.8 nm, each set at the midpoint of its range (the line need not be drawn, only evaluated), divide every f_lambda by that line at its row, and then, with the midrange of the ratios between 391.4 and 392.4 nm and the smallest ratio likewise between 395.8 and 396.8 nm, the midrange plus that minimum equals 1.53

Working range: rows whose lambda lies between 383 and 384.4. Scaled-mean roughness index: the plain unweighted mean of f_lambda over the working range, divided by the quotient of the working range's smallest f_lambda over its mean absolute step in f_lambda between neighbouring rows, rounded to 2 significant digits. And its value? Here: 0.98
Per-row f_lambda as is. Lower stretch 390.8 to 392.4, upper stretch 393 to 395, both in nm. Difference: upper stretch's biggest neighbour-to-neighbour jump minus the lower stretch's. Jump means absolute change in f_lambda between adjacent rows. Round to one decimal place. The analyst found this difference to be 1.8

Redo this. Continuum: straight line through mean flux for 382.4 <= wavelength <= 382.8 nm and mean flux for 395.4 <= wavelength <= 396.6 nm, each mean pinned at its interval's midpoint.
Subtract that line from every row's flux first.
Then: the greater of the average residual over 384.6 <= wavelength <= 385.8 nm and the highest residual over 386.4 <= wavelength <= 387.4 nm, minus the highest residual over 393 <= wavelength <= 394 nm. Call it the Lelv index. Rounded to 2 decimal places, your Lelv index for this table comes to 2.03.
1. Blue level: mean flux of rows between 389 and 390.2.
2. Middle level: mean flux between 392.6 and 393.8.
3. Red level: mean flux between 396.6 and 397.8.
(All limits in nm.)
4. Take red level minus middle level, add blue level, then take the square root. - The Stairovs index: 2.83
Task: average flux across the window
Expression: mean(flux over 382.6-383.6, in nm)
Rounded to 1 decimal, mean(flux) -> 5.8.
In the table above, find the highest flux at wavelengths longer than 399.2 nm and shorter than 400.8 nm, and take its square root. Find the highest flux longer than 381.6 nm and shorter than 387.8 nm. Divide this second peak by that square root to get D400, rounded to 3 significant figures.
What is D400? 2.83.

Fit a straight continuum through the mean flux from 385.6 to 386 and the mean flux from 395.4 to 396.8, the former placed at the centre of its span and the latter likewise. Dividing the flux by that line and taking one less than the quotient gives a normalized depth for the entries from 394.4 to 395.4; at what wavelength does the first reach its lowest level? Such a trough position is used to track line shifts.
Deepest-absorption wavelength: 394.90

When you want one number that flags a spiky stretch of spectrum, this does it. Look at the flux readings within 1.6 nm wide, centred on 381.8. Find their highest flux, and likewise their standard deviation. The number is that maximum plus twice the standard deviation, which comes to 8.9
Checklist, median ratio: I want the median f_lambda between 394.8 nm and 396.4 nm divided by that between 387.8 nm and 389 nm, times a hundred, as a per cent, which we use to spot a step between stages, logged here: 106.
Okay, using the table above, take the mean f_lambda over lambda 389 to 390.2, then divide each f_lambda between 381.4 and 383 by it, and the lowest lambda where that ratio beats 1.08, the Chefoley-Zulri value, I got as 381.70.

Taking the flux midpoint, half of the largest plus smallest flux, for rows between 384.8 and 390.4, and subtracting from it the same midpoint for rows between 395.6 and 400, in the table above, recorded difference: 1.2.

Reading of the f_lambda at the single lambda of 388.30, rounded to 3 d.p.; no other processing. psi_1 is 7.553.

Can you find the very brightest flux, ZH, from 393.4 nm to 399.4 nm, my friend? 8.509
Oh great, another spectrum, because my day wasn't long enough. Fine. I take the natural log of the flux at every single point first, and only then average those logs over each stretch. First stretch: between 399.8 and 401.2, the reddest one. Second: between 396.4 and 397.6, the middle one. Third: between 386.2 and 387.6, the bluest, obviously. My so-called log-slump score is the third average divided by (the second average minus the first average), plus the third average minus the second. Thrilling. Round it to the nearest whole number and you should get -2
